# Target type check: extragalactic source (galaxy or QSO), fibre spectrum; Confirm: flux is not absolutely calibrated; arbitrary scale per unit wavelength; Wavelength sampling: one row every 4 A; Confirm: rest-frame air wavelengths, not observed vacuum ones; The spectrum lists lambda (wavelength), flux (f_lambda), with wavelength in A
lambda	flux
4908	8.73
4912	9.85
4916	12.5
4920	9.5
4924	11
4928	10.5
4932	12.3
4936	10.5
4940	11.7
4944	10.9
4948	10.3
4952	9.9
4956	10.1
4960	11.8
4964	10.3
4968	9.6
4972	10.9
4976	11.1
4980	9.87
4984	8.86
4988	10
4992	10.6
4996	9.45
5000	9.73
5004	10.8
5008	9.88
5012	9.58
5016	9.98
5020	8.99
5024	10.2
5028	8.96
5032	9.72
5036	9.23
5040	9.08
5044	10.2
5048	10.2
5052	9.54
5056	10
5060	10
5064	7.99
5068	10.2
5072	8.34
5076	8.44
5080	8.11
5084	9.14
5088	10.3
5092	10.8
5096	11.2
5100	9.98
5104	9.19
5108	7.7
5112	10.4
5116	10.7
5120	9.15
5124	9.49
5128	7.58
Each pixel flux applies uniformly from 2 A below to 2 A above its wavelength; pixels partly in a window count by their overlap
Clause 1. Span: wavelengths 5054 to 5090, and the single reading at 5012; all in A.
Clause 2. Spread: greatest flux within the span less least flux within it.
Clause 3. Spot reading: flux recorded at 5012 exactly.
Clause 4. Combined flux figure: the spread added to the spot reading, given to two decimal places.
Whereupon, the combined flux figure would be 11.89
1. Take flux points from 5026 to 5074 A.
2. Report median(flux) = 9.63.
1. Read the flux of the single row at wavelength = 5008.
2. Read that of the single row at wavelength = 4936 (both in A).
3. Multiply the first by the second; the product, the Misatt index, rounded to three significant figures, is 104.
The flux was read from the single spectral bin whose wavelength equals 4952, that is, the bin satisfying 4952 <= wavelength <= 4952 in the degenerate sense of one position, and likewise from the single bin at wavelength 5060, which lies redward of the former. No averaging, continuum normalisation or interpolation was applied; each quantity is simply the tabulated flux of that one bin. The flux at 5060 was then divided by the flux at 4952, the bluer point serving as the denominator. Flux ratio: 1.01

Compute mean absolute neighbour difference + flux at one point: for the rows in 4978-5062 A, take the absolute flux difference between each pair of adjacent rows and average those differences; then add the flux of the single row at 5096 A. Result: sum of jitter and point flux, 11.9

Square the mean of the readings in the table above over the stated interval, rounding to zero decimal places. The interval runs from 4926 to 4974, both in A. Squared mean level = 115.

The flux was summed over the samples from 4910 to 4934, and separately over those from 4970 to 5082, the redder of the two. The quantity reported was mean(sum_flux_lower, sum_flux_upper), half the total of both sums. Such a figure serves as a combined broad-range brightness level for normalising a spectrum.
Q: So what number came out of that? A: 168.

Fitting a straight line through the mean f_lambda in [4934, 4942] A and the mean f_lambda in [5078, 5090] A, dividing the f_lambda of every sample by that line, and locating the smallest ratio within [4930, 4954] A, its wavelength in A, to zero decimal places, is 4952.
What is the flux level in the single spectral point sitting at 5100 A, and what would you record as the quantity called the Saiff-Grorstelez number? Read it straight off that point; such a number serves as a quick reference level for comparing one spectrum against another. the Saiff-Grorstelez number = 9.98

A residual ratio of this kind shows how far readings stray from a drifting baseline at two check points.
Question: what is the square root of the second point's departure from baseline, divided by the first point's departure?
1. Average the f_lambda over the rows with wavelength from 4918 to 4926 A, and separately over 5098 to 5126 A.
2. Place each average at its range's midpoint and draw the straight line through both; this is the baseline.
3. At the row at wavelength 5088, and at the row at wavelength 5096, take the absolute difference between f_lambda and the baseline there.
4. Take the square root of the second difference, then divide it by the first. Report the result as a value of 2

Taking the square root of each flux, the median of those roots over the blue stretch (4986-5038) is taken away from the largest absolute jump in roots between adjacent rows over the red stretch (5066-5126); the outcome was -2.67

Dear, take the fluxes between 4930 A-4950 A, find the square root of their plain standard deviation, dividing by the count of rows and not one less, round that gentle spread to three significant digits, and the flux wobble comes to 0.868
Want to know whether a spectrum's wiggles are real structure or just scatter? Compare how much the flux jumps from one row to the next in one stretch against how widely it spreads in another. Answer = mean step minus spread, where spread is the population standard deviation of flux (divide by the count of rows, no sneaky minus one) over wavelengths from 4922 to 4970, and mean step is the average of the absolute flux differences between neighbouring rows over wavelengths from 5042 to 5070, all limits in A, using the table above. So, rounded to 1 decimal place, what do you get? 0.1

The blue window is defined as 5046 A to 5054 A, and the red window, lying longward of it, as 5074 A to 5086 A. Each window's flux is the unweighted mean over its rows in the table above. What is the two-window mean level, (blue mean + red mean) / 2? 9.2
